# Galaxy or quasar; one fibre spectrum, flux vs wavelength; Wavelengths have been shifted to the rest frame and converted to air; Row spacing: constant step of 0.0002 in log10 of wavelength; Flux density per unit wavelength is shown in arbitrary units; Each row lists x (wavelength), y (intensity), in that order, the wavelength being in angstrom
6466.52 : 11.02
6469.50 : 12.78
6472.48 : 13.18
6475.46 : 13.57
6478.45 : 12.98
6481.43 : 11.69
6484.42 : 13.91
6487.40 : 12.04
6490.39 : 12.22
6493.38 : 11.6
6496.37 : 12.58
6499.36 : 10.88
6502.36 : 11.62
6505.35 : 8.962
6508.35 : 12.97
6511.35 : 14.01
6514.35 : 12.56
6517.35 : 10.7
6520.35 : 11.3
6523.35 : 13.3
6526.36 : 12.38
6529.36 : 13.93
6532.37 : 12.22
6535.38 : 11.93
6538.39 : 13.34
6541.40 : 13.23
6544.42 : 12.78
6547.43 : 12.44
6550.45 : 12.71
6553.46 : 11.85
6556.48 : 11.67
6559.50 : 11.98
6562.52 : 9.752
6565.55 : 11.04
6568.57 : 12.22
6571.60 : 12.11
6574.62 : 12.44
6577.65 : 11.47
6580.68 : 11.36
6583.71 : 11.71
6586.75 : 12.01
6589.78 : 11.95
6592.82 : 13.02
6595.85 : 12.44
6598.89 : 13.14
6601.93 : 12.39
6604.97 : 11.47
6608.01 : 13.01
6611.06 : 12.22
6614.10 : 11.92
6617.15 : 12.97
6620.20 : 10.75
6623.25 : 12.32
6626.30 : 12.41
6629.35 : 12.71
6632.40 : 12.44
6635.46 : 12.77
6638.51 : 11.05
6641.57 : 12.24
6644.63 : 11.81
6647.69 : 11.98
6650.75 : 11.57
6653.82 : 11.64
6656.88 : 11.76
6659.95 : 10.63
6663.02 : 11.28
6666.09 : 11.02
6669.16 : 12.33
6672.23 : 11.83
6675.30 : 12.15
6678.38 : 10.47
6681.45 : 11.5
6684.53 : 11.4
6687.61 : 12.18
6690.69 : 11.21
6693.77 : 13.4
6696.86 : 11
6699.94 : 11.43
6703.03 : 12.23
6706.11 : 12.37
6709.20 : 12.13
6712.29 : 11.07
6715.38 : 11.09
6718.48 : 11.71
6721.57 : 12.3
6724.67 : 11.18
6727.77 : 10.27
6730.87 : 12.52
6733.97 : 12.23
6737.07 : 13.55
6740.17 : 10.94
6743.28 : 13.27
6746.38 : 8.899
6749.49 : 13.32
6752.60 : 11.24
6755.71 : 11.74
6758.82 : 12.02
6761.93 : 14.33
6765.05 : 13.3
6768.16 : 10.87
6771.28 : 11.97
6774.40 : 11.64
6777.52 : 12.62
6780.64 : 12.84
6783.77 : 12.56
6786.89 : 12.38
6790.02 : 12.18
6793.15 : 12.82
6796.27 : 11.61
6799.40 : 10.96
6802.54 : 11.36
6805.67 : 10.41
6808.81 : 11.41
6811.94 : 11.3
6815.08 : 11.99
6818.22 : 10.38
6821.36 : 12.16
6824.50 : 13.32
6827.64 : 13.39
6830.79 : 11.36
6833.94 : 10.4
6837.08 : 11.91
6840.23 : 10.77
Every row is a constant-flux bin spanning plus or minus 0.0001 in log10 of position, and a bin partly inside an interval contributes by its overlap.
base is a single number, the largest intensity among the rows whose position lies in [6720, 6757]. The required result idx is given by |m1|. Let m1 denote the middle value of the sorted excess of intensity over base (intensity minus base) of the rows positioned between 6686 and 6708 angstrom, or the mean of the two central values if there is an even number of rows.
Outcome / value 1.37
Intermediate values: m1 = -1.37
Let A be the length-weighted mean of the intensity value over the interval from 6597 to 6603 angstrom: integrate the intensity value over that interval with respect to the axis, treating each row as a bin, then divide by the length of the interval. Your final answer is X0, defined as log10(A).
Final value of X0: 1.11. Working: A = 12.8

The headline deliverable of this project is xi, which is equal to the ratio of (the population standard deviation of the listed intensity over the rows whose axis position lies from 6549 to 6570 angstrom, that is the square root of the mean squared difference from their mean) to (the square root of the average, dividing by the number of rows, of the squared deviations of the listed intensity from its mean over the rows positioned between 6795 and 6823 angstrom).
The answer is 1.5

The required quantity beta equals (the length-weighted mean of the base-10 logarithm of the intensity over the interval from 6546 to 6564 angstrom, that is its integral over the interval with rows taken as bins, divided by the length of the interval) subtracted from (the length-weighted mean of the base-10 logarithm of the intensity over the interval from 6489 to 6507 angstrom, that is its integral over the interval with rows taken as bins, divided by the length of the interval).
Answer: -0.017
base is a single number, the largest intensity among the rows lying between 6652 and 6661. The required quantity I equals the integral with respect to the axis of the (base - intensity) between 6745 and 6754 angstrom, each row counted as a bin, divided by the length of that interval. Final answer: 0.6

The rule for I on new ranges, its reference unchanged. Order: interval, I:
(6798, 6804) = 0.6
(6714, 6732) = 0.3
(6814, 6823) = 0.3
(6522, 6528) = -1.1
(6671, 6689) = 0.2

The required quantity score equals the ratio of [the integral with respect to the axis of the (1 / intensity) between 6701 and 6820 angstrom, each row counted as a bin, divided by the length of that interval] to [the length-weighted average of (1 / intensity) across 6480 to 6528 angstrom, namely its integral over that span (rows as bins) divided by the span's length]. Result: 1.01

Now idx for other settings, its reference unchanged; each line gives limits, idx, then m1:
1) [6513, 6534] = 1.17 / -1.17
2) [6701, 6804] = 1.42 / -1.42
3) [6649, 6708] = 1.98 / -1.98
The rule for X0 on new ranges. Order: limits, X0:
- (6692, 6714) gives 1.08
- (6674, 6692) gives 1.06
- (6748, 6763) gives 1.10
